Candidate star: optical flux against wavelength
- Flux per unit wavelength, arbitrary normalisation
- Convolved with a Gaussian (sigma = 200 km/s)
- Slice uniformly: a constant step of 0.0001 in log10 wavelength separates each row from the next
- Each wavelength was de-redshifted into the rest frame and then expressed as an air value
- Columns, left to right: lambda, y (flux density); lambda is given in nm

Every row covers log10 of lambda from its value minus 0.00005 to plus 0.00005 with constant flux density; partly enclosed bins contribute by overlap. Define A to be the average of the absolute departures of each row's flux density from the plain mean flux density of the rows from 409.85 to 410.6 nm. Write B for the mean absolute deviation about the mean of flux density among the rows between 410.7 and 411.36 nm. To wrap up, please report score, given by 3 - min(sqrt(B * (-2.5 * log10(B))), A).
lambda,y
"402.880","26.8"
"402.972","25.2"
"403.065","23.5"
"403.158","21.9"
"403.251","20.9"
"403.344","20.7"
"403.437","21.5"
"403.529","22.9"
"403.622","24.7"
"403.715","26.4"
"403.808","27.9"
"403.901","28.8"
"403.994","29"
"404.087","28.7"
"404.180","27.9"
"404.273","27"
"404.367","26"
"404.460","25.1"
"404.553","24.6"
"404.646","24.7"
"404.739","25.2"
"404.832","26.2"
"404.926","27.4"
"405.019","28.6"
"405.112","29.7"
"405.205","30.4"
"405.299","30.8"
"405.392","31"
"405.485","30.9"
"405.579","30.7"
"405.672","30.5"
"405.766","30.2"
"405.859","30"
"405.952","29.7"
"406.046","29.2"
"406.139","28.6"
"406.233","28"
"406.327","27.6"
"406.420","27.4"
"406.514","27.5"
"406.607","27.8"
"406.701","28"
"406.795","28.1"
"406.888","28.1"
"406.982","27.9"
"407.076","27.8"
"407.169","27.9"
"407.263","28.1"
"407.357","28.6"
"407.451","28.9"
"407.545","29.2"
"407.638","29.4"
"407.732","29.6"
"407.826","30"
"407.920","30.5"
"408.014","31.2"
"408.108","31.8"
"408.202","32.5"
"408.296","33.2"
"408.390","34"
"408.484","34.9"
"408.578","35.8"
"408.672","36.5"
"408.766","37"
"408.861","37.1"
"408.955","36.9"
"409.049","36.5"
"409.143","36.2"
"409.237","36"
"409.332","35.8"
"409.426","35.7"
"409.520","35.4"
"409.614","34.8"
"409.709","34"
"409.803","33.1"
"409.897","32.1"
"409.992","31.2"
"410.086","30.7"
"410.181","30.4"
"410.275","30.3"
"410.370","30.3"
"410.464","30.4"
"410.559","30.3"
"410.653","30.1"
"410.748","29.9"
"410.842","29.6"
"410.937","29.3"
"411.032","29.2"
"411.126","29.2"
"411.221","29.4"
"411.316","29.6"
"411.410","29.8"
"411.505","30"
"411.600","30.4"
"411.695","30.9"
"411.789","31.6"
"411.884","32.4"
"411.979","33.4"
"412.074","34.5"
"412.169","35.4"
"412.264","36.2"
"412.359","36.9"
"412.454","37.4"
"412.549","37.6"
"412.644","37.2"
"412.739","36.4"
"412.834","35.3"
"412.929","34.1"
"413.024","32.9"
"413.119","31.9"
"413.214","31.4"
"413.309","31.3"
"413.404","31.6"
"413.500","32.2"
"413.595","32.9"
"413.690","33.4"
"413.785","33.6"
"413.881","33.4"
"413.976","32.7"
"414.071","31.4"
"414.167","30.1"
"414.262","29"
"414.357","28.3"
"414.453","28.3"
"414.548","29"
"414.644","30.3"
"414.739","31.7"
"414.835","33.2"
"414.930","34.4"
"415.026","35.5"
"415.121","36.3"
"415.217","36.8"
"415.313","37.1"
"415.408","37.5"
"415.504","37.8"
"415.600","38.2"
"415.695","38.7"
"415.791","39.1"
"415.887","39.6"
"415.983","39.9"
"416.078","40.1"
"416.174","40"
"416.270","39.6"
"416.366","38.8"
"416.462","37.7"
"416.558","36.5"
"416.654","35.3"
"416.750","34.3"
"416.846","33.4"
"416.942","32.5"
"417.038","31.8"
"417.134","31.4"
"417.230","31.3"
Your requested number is 2.5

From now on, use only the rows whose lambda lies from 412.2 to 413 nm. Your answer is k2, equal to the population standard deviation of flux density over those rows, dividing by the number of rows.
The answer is 1.1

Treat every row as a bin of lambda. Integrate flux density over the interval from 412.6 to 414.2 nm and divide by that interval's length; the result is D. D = 33.1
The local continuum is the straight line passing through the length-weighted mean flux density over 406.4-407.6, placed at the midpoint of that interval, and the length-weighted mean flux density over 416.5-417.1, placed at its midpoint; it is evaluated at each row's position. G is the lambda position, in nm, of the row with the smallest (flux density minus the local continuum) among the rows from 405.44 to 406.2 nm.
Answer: 406.139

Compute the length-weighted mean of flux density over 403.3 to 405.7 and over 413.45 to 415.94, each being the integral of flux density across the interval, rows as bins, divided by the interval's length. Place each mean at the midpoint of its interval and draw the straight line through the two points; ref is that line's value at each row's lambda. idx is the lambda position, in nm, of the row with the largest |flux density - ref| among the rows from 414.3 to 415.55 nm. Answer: 414.453 nm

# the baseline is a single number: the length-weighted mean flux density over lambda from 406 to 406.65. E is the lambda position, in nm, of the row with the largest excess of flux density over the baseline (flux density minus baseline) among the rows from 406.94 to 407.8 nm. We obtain 407.732 nm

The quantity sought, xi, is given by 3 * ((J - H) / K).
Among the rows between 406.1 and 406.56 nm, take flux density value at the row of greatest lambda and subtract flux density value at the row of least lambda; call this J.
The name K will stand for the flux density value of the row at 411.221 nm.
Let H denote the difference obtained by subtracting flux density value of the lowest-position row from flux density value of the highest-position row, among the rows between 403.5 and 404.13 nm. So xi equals -0.7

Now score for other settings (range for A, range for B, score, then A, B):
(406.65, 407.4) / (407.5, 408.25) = 2.9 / 0.2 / 1.0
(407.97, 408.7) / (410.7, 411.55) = 2.4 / 1.6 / 0.2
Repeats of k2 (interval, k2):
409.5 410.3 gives 1.8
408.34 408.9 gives 1.1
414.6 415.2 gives 2.1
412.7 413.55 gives 1.7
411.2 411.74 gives 0.5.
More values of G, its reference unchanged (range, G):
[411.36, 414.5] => 414.453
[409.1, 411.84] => 411.126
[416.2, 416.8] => 416.750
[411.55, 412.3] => 411.600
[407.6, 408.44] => 407.638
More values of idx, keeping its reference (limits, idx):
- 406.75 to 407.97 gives 407.076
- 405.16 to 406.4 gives 405.392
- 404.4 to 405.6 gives 405.392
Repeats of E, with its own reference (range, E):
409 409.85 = 409.049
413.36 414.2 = 413.785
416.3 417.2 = 416.366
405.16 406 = 405.392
